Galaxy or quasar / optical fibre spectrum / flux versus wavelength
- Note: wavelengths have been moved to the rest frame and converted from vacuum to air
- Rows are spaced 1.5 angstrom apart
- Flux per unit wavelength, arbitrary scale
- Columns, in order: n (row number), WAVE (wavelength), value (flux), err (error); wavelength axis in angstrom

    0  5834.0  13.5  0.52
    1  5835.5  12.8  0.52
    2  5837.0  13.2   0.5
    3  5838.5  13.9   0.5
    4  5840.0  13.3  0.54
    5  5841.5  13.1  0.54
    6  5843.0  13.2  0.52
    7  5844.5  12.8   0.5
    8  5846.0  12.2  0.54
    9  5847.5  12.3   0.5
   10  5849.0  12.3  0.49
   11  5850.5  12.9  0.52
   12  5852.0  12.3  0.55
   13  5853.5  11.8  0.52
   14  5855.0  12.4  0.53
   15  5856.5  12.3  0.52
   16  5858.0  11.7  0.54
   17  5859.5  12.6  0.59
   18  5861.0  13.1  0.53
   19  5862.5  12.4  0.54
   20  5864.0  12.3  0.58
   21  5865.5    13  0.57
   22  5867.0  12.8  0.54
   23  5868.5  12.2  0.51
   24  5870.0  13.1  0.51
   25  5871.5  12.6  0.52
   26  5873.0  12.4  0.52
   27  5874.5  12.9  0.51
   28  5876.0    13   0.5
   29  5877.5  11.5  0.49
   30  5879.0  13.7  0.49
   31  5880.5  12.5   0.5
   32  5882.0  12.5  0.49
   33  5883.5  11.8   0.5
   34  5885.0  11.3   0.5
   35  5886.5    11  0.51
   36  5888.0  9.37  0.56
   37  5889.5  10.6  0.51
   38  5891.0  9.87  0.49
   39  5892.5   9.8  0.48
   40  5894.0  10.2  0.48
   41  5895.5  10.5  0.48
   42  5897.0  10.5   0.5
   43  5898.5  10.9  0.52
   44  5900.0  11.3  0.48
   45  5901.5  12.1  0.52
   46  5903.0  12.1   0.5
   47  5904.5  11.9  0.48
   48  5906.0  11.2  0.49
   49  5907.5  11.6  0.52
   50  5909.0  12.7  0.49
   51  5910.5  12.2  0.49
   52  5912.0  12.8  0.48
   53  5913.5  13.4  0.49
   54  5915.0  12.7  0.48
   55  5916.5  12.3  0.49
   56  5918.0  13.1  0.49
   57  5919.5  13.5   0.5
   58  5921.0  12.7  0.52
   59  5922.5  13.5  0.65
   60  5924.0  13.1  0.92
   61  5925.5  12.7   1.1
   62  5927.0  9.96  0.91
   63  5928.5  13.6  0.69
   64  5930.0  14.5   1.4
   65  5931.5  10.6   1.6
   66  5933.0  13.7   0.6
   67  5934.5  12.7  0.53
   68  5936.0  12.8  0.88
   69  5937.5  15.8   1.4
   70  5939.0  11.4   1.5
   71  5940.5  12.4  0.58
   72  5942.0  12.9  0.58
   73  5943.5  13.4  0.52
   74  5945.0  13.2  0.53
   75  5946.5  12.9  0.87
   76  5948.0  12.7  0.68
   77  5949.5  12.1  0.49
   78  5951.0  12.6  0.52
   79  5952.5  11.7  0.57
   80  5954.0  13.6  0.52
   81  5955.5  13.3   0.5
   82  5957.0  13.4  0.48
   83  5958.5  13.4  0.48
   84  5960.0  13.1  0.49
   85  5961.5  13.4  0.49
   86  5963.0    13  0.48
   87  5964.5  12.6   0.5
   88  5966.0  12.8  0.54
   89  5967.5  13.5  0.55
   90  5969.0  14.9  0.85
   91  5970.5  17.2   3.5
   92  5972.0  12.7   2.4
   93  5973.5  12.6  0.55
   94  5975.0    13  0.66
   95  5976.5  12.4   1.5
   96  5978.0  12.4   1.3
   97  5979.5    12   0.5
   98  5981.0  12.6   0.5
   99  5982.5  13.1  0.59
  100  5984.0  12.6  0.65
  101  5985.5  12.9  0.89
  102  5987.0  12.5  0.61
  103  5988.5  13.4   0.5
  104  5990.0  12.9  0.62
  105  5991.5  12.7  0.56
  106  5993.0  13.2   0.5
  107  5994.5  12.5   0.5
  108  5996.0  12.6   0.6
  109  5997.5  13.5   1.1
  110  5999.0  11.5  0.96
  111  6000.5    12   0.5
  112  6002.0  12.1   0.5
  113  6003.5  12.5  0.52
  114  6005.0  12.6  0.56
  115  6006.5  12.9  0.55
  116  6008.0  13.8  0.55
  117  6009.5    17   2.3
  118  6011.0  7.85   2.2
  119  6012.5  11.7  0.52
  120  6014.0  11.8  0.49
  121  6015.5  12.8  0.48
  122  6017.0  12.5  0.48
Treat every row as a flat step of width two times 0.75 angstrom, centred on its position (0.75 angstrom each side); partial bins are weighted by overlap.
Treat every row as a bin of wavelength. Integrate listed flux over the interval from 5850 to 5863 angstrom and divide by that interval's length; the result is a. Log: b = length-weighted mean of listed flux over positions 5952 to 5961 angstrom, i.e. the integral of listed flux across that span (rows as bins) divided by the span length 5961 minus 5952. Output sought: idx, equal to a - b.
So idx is -0.8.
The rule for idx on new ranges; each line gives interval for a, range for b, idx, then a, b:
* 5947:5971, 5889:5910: 2.2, 13.3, 11.1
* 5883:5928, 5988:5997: -1.2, 11.7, 12.9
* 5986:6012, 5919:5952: -0.2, 12.7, 12.8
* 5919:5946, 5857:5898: 1.1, 12.9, 11.8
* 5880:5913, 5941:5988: -1.7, 11.3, 13.0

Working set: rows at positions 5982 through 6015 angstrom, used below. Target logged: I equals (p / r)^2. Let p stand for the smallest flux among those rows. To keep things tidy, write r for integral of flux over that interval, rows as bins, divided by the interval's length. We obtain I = 0.39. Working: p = 7.85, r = 12.6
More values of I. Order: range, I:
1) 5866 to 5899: 0.65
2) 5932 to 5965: 0.77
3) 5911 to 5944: 0.60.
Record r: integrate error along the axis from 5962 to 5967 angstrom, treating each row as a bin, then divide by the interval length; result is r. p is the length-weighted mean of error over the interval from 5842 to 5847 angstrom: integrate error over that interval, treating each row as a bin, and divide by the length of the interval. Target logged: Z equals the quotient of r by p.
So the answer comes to 1.0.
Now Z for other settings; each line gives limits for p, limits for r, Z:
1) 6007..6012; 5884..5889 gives 0.3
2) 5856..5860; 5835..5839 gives 0.9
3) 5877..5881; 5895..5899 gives 1.0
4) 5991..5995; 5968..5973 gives 4.0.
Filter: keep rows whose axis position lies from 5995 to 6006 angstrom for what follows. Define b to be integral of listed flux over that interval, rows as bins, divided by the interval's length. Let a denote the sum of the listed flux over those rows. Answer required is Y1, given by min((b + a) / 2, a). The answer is 50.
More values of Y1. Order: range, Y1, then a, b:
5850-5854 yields 25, 37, 12.3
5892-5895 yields 15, 20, 10.1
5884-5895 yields 41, 72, 10.3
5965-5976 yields 55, 97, 13.8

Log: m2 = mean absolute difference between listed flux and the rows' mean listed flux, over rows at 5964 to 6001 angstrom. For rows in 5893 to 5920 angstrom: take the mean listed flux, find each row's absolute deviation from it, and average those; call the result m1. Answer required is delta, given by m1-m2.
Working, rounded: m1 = 0.83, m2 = 0.65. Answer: 0.181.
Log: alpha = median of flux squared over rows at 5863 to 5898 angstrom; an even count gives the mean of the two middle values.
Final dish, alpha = 149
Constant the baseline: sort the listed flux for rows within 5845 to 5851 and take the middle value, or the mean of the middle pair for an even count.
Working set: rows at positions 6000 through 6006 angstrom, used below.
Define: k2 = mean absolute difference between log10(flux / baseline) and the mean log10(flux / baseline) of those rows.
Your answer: 0.009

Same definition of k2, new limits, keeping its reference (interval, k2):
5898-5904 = 0.019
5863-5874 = 0.010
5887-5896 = 0.016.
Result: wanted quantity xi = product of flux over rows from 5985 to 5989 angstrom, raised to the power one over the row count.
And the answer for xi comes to 12.93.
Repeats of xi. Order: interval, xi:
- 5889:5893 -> 10.08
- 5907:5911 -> 12.16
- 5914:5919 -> 12.70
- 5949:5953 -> 12.13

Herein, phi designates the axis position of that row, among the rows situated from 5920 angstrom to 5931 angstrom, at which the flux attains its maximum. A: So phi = 5930.0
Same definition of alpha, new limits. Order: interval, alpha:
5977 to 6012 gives 159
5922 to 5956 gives 166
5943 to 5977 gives 169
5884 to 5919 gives 128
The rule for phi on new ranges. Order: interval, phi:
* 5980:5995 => 5988.5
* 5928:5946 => 5937.5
